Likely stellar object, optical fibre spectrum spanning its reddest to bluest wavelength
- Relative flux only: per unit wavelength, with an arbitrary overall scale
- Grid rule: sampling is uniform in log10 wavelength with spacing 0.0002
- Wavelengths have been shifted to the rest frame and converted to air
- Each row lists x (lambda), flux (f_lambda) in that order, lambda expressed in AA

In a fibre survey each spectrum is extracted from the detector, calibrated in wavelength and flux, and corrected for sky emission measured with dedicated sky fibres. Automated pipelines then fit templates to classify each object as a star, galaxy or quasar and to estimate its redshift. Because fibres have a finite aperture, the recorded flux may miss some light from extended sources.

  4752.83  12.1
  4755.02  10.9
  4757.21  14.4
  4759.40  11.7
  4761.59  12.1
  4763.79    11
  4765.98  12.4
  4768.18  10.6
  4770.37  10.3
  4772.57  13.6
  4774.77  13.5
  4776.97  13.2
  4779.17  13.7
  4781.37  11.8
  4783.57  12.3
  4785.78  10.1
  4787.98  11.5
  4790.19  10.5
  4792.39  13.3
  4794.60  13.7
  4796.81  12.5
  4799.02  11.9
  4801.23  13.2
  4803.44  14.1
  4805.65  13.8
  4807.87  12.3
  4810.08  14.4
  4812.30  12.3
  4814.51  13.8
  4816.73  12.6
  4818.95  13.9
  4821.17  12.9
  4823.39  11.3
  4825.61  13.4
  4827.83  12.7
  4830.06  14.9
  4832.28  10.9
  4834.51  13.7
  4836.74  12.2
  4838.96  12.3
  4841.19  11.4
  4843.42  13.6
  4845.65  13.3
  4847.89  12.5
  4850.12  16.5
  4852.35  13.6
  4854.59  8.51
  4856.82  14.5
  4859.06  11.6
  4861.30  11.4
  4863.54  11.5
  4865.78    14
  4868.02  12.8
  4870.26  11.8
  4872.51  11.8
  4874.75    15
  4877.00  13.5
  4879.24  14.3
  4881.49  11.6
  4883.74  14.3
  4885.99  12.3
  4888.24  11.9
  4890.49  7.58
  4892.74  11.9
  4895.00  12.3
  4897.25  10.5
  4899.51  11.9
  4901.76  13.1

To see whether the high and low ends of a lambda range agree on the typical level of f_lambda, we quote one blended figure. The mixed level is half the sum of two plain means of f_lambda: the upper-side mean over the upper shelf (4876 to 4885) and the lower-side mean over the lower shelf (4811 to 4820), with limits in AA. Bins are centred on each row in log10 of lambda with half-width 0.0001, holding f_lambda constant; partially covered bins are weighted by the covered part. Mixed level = 13.3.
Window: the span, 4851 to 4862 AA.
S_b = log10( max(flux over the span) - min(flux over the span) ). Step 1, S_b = 0.78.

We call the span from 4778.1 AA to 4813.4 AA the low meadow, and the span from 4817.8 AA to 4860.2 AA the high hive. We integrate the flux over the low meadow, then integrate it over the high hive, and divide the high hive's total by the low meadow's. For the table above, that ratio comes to 1.2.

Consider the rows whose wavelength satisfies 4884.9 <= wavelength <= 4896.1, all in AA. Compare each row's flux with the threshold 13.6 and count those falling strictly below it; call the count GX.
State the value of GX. 5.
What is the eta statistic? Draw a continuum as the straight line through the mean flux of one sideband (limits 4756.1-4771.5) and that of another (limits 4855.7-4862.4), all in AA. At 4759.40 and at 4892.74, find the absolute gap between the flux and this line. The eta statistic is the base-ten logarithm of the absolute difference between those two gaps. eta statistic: -0.10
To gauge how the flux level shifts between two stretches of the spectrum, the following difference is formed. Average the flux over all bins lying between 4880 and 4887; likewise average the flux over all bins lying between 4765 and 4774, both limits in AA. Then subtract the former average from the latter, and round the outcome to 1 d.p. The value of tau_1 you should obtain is -1.0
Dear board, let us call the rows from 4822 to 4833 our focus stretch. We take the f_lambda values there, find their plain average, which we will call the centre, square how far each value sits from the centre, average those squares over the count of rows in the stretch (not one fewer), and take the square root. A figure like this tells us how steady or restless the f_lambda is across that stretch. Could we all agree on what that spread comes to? 1.45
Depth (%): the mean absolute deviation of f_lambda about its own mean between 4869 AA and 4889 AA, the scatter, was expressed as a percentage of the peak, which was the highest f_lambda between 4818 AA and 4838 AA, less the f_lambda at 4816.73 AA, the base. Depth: 51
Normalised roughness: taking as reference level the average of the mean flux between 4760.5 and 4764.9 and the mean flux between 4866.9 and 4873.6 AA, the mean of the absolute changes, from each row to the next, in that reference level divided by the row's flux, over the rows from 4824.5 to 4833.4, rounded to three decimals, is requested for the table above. 0.159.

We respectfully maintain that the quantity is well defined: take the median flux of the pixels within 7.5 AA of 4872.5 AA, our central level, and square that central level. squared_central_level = 182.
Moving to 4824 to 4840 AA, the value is 161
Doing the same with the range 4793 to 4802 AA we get 165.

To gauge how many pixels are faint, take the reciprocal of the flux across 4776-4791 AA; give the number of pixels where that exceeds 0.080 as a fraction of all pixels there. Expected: 0.71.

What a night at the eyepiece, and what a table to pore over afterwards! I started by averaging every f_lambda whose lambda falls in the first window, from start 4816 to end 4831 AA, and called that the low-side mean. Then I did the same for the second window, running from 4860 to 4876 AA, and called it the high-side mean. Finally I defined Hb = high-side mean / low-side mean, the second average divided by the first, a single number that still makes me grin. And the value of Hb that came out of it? 0.96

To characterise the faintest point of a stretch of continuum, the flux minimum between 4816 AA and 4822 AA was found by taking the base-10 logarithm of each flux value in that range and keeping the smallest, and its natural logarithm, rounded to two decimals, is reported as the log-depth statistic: 0.10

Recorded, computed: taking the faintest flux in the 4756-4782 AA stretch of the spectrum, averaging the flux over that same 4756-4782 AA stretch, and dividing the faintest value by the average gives 0.833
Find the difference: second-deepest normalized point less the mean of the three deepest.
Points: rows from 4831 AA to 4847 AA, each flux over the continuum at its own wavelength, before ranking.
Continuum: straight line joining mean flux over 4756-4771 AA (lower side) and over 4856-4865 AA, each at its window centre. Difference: -0.010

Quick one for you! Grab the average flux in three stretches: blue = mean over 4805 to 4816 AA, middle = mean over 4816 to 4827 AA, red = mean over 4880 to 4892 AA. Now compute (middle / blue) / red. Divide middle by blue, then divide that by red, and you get 0.083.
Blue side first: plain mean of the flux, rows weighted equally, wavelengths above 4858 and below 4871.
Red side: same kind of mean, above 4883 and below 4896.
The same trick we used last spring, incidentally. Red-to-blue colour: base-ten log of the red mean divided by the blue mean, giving -0.02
